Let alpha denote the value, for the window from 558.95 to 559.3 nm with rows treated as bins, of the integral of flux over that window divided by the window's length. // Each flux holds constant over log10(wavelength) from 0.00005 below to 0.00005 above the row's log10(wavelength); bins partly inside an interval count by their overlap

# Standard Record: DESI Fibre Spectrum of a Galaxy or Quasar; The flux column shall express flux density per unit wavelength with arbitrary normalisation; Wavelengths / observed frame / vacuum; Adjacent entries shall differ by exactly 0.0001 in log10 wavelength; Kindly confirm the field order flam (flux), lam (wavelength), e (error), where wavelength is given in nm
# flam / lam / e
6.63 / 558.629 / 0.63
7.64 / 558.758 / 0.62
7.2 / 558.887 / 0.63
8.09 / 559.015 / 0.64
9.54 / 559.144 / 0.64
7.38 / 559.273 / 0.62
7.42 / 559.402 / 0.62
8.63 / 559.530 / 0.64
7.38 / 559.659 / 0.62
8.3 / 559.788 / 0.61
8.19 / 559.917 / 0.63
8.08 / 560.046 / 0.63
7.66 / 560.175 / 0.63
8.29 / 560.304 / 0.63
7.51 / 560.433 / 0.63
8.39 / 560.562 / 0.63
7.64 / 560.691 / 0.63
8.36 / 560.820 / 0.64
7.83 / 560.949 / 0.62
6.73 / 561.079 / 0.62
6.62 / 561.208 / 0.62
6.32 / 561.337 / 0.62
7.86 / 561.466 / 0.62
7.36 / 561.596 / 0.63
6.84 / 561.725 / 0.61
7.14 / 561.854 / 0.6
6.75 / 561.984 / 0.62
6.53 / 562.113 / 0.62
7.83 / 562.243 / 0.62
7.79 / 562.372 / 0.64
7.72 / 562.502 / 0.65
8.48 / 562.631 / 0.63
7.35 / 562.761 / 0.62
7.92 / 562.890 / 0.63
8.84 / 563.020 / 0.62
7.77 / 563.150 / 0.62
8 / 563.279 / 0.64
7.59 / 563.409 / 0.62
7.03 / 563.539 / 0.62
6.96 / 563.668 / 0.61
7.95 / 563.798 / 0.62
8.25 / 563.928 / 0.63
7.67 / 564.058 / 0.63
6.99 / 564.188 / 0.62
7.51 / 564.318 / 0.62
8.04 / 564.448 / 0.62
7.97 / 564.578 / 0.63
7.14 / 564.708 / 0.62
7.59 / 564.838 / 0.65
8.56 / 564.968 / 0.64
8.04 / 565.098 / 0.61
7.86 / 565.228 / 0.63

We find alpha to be 8.4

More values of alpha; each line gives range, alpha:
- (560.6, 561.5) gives 7.4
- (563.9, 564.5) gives 7.6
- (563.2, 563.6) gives 7.6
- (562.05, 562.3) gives 7.1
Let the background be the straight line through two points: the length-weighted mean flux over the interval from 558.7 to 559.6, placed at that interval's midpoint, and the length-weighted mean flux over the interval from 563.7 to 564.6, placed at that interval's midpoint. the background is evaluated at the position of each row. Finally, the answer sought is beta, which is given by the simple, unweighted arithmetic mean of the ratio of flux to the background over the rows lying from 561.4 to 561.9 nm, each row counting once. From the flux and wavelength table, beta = 0.93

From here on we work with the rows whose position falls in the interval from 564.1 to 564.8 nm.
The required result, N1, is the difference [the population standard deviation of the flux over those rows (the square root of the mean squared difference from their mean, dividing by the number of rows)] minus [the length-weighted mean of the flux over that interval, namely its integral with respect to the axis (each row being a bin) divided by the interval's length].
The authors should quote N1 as -7.11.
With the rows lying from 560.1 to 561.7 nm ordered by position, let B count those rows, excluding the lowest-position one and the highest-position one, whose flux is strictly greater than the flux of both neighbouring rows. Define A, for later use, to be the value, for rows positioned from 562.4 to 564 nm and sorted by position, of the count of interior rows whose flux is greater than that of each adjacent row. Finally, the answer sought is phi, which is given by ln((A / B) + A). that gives 1.32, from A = 3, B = 4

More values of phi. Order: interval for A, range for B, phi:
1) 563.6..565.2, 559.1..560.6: 1.39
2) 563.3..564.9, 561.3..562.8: 0.92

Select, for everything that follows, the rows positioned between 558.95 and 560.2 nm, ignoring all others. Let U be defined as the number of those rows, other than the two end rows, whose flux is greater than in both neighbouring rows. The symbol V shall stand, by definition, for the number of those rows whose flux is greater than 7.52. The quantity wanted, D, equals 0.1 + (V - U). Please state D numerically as 4.10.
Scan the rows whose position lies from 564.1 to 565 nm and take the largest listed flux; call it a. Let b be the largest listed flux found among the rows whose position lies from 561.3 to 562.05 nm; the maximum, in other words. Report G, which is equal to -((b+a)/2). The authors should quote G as -8.21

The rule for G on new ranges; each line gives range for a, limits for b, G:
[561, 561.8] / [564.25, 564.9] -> -7.95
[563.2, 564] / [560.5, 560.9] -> -8.32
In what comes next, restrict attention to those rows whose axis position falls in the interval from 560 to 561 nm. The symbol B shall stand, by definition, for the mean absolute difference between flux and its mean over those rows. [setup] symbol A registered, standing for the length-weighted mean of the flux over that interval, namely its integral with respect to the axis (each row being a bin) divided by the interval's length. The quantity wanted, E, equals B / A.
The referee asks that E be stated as 0.039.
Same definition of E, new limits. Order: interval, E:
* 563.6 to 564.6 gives 0.050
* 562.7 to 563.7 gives 0.058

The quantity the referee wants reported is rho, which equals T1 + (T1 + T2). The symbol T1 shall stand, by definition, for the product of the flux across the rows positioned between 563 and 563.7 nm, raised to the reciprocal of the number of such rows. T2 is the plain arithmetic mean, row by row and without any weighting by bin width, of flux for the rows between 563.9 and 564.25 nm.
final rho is 23.0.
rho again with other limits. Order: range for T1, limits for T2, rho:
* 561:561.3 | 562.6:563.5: 21.3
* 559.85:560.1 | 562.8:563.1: 24.6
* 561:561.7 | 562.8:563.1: 22.3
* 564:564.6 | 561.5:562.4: 22.4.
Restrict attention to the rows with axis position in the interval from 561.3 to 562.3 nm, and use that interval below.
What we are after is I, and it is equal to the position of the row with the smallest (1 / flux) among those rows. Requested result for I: 561.466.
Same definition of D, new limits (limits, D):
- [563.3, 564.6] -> 4.10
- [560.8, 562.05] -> 1.10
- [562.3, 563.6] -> 5.10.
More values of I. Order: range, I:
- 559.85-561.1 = 560.562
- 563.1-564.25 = 563.928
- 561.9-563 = 562.631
